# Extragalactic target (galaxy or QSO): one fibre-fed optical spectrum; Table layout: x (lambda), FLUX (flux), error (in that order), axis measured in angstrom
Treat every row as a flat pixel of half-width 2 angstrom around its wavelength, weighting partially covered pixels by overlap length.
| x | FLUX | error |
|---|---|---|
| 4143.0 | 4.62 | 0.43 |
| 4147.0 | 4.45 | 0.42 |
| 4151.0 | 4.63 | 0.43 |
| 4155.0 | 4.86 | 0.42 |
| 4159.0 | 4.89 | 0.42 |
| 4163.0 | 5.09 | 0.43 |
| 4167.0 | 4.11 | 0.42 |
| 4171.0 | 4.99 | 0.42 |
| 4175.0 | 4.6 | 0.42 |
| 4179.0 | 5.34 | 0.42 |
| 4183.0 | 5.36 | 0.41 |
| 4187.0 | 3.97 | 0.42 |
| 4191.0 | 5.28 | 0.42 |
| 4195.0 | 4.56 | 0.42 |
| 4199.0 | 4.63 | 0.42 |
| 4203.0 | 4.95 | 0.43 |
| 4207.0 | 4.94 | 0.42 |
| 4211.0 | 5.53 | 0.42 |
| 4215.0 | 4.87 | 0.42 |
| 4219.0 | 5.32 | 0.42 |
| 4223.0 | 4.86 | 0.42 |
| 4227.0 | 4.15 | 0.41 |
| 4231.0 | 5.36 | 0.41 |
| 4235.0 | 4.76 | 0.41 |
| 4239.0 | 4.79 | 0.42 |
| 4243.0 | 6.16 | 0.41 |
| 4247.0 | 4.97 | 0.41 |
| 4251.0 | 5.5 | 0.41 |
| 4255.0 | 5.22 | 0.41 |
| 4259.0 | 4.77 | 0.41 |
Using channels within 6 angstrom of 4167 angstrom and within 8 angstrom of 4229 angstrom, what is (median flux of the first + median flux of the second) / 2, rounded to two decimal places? 4.90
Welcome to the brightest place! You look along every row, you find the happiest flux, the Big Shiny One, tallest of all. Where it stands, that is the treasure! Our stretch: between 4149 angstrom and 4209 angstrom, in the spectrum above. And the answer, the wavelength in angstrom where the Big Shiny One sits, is 4183.0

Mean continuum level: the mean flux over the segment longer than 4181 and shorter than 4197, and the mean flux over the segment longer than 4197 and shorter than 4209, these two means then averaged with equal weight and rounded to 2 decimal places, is 4.82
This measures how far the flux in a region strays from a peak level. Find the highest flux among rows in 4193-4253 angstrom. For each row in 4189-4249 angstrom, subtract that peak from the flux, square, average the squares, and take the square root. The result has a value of 1.24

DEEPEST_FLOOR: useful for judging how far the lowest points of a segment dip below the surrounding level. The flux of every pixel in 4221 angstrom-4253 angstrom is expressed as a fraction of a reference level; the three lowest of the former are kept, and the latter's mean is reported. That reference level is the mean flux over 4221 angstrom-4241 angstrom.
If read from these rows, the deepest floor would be 0.955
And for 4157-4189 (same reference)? 0.884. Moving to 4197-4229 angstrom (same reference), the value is 0.950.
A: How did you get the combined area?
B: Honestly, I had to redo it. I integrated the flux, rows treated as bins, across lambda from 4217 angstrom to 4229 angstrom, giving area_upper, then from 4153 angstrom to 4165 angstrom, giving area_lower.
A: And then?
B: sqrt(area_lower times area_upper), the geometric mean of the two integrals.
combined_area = 58.3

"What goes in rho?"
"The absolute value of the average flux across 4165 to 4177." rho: 4.6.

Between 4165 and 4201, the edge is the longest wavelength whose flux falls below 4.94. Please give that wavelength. 4199.0 angstrom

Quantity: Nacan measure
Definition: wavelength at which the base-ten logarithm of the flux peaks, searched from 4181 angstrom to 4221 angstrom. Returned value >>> 4211.0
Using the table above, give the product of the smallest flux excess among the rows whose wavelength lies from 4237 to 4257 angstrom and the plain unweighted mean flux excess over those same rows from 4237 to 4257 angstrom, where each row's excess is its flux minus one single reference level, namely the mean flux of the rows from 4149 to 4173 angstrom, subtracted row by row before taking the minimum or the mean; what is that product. 0.02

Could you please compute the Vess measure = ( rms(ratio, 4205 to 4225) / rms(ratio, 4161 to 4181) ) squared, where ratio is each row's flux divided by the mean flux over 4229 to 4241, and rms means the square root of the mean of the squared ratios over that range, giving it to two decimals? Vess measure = 1.11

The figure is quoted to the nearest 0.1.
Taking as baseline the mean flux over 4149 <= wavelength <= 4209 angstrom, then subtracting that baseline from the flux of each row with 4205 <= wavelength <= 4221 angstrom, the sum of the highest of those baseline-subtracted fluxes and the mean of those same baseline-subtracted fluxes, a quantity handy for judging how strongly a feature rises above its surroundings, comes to 1.1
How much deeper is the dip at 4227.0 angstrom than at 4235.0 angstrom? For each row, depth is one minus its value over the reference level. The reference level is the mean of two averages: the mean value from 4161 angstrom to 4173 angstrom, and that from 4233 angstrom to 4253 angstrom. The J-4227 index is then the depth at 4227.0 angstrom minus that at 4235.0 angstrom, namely 0.12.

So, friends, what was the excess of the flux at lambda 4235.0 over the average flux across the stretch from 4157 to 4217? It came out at -0.11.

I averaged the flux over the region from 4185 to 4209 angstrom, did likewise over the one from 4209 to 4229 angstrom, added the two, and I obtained 9.7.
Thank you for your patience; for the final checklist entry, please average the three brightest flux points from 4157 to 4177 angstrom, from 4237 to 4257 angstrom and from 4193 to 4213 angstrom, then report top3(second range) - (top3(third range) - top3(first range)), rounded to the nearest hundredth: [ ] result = 5.48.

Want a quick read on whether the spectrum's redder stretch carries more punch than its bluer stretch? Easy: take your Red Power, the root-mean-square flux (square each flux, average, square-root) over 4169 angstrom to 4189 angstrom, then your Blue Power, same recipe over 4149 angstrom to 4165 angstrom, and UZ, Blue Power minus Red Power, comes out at 0.0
